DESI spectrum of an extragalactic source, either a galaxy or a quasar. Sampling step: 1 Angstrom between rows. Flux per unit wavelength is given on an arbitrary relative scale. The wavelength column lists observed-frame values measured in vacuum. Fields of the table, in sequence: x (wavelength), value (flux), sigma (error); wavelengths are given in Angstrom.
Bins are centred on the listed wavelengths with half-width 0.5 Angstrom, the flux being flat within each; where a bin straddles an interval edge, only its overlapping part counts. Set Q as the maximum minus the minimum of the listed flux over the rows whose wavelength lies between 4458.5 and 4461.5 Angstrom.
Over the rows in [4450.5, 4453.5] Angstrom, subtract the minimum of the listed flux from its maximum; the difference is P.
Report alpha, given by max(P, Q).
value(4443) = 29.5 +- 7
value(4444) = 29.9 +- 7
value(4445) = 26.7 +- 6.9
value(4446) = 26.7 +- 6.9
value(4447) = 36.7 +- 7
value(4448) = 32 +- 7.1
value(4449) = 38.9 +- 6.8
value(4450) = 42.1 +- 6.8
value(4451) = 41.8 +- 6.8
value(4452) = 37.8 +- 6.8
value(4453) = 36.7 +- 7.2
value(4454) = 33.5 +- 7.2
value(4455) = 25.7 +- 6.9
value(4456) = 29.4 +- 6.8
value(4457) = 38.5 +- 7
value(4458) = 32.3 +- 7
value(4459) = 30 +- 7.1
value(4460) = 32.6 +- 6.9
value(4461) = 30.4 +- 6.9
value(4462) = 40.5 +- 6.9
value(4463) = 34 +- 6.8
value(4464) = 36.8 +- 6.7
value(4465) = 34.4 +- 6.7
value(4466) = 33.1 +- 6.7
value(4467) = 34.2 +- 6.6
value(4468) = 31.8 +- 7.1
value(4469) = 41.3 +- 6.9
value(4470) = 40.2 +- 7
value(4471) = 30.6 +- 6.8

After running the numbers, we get 5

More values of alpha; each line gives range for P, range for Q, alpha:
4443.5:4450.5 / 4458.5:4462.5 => 15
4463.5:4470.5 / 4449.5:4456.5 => 16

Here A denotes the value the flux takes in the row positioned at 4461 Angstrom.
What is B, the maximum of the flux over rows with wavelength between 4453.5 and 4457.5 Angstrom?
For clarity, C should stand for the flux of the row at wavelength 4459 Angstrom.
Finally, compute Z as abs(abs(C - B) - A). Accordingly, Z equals 21.9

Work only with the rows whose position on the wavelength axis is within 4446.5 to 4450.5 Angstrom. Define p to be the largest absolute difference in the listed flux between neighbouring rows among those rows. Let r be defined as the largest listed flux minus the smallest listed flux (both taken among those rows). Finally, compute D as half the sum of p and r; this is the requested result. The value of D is 8.5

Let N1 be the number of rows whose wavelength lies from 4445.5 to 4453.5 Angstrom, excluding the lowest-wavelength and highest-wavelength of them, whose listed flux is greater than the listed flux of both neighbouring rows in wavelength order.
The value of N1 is 2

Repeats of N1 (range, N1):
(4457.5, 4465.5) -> 3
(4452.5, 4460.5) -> 1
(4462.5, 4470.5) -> 3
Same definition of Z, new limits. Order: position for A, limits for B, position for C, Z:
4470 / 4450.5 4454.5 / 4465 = 32.8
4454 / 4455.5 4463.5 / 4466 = 26.1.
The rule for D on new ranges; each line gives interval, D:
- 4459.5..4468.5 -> 10.1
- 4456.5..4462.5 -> 10.3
